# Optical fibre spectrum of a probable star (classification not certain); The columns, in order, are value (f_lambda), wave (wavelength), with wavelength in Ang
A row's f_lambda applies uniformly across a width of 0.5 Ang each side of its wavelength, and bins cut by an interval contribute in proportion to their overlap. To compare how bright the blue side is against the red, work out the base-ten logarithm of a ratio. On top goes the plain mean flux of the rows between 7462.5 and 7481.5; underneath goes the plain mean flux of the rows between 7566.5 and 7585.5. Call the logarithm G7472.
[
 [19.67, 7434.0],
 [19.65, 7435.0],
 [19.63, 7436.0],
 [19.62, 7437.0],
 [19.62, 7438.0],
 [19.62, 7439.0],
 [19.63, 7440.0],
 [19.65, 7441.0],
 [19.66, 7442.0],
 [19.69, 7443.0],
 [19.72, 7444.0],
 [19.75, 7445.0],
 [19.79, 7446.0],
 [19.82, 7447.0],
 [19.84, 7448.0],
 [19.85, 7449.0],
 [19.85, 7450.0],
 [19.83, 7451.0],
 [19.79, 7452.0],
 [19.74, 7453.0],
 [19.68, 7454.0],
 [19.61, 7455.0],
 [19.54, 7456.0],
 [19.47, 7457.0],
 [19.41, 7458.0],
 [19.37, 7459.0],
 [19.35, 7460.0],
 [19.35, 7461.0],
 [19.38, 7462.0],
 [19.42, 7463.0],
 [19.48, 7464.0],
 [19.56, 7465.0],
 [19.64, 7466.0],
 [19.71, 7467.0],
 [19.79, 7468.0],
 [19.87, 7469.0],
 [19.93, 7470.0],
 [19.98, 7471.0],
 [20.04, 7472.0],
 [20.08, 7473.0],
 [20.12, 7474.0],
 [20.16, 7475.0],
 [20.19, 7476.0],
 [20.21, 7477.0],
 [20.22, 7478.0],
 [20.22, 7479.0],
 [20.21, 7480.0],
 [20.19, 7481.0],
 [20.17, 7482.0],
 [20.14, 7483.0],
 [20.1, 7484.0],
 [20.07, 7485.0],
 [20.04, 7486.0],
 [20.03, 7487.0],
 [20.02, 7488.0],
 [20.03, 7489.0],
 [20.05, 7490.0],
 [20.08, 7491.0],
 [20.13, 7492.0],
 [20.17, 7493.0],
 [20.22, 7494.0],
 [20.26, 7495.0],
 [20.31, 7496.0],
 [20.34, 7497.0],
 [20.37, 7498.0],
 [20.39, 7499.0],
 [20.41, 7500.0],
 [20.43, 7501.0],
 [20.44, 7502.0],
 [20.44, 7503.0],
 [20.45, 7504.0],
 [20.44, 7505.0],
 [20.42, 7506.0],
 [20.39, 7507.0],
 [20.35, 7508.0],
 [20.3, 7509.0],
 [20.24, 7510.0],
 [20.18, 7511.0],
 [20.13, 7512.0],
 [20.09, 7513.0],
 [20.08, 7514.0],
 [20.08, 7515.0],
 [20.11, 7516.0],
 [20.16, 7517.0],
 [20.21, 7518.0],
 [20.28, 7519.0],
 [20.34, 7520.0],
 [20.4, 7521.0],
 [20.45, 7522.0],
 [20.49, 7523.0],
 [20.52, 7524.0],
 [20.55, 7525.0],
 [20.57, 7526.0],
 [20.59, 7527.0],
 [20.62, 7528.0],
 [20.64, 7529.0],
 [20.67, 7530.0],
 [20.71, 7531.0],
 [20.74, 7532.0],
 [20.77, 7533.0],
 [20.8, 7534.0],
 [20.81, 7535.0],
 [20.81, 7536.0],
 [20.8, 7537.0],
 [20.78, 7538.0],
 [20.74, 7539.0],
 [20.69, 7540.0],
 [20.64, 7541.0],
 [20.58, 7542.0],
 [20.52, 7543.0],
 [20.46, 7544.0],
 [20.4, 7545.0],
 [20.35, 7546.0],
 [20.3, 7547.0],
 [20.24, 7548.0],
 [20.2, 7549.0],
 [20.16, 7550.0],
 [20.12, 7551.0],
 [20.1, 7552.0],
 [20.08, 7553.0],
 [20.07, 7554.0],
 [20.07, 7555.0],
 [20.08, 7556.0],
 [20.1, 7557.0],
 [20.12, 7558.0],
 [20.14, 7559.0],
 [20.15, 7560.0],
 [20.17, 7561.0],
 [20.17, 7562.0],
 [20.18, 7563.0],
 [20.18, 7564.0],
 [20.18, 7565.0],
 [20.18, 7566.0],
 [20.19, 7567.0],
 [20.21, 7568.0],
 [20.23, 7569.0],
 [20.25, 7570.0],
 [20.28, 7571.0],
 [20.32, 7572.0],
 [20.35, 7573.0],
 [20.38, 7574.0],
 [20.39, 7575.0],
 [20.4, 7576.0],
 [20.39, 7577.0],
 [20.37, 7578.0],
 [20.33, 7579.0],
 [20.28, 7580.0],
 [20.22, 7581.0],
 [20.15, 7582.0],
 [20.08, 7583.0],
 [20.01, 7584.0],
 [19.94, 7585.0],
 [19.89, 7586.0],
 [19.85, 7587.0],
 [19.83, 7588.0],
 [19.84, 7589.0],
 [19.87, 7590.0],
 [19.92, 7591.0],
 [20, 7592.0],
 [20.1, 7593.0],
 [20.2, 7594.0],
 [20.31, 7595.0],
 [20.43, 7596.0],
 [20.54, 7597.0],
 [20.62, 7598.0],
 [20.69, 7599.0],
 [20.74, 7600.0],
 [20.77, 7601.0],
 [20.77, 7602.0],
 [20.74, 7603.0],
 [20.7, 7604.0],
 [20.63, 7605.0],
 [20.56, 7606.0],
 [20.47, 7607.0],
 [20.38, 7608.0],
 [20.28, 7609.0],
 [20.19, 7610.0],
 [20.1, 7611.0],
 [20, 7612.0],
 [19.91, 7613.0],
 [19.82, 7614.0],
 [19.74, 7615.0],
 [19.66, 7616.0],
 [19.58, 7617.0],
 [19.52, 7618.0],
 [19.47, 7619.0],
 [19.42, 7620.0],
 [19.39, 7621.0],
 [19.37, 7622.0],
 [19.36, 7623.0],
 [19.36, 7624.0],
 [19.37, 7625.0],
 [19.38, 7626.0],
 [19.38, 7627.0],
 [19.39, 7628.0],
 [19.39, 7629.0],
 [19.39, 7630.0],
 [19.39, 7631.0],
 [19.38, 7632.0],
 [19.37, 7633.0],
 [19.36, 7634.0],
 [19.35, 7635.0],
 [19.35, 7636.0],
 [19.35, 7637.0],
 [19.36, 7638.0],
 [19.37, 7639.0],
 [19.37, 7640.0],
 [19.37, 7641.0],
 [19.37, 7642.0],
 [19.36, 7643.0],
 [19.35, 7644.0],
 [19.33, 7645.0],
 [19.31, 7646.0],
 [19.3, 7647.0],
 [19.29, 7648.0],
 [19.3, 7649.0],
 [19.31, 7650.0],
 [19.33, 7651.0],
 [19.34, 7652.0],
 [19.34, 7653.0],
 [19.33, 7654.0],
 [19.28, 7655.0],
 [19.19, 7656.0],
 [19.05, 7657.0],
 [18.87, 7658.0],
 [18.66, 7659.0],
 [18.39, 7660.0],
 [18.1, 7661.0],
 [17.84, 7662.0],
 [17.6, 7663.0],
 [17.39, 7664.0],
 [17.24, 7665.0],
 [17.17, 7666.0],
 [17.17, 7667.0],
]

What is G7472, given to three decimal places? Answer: -0.007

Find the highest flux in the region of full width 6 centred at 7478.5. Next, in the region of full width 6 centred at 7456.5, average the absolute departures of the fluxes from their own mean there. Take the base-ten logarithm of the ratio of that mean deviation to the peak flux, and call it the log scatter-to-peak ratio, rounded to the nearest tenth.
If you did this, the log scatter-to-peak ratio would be -2.3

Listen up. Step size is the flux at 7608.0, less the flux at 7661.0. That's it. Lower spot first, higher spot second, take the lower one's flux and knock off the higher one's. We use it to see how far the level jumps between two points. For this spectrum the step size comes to 2.3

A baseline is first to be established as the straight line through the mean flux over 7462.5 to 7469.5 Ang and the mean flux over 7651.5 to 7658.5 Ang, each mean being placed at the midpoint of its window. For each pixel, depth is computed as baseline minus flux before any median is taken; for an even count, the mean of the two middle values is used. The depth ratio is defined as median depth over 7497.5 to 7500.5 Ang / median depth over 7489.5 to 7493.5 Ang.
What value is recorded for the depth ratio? 1.6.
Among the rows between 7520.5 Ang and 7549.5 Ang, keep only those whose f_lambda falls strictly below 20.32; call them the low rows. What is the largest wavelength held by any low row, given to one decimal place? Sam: 7549.0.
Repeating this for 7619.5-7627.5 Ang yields 7627.0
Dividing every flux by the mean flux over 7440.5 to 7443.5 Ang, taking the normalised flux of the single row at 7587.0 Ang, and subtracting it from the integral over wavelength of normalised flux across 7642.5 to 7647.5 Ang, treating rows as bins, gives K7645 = 3.91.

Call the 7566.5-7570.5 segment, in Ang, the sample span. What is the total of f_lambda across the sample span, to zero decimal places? 81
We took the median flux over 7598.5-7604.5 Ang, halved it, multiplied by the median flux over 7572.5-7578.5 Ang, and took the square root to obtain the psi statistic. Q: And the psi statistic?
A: 14.5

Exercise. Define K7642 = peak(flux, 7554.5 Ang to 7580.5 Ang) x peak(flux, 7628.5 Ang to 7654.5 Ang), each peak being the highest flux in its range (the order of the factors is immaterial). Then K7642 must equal 396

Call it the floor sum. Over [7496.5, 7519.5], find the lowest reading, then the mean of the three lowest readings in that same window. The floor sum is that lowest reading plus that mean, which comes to 40.2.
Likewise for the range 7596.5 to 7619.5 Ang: 39.0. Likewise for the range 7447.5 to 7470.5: 38.7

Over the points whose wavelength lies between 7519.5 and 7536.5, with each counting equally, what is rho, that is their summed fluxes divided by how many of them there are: 20.6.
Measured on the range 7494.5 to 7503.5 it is 20.4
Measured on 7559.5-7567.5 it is 20.2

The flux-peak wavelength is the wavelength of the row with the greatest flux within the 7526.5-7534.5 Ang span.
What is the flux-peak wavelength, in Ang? 7534.0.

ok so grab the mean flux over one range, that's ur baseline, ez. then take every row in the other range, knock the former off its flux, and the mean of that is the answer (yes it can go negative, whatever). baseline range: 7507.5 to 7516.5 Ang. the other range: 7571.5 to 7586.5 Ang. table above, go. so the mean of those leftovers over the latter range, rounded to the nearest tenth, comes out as 0.1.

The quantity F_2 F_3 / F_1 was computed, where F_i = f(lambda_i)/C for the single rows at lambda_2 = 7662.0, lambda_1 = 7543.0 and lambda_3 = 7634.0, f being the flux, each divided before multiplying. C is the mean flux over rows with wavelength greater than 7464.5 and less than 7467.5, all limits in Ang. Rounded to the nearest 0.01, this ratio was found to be 0.86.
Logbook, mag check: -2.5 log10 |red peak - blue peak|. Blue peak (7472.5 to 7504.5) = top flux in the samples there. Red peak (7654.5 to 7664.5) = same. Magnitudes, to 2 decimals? -0.17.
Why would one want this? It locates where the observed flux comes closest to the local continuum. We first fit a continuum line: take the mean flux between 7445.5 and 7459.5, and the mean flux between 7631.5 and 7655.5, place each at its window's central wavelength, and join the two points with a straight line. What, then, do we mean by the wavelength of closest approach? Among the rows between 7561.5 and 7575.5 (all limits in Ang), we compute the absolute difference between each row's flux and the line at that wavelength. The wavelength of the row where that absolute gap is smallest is 7562.0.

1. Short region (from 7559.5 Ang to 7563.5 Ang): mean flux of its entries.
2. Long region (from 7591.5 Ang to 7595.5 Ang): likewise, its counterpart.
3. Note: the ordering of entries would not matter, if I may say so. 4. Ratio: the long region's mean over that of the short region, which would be 1.00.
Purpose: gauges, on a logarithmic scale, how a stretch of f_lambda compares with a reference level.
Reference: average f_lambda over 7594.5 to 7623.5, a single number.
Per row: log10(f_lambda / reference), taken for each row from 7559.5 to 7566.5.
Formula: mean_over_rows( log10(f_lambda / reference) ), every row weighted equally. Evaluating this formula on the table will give 0.001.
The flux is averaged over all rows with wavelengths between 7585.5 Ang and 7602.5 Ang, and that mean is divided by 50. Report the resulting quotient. 0.405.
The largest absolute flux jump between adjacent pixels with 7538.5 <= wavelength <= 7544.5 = 0.060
